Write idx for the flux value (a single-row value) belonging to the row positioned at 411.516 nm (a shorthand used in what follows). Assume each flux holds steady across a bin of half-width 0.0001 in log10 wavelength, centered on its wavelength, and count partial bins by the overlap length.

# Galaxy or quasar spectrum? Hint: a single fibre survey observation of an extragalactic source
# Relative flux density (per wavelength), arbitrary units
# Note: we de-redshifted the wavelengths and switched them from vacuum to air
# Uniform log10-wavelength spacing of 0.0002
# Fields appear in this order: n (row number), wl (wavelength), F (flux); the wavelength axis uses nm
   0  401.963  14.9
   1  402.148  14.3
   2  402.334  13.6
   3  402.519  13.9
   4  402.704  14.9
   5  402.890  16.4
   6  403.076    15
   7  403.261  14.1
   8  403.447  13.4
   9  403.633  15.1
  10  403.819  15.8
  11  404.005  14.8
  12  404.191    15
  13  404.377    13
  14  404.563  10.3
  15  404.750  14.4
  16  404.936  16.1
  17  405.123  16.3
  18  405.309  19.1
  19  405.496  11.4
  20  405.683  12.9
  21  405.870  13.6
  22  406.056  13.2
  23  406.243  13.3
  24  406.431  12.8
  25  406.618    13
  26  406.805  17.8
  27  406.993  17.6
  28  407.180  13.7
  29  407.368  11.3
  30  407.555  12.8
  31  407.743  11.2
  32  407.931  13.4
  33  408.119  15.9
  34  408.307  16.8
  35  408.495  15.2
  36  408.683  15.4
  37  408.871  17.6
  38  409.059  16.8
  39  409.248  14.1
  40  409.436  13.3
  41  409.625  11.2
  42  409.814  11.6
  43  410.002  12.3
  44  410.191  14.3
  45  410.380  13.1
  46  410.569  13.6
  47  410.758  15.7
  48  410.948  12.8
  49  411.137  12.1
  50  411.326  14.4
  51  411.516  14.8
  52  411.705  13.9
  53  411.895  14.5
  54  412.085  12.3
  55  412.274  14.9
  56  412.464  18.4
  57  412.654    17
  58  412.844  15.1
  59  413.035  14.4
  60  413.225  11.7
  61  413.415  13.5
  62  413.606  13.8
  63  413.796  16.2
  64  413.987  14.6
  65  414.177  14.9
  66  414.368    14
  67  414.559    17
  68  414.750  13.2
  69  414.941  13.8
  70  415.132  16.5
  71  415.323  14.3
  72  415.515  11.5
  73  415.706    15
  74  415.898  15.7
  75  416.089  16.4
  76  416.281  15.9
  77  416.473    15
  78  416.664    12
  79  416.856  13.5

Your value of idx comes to 14.8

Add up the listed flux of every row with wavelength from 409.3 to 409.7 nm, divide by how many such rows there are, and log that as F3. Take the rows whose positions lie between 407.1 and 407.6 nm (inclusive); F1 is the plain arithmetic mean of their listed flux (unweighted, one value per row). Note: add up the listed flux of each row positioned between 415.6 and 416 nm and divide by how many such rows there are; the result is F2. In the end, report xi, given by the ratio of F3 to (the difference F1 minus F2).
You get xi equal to -4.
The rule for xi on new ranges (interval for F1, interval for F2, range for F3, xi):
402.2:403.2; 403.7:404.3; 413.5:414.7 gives -34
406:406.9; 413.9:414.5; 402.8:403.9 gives -31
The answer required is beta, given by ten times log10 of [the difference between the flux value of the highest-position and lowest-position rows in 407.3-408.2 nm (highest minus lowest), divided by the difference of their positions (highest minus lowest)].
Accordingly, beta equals 7.9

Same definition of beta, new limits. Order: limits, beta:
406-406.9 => 7.9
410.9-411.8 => 1.6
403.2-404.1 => -0.3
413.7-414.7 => 0.2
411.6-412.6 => 7.7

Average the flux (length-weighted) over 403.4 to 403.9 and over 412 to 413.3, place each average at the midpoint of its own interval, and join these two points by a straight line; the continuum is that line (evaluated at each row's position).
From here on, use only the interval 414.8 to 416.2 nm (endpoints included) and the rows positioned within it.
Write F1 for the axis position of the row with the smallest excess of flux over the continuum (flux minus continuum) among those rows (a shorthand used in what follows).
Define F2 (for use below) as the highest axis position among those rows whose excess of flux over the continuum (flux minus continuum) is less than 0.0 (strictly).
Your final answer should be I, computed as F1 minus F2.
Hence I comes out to 0.00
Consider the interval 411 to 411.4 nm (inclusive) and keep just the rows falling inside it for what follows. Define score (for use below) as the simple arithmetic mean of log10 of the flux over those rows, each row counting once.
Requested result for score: 1.12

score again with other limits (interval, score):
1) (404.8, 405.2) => 1.21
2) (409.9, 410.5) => 1.12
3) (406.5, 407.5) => 1.16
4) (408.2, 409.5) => 1.19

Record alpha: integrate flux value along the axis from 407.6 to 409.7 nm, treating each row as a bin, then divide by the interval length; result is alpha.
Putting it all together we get 14.6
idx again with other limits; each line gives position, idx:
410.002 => 12.3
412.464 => 18.4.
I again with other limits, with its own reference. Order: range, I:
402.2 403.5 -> 0.00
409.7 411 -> -1.13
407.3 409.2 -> -0.19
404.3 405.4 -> -0.19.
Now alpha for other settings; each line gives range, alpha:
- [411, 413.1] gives 14.7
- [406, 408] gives 13.7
